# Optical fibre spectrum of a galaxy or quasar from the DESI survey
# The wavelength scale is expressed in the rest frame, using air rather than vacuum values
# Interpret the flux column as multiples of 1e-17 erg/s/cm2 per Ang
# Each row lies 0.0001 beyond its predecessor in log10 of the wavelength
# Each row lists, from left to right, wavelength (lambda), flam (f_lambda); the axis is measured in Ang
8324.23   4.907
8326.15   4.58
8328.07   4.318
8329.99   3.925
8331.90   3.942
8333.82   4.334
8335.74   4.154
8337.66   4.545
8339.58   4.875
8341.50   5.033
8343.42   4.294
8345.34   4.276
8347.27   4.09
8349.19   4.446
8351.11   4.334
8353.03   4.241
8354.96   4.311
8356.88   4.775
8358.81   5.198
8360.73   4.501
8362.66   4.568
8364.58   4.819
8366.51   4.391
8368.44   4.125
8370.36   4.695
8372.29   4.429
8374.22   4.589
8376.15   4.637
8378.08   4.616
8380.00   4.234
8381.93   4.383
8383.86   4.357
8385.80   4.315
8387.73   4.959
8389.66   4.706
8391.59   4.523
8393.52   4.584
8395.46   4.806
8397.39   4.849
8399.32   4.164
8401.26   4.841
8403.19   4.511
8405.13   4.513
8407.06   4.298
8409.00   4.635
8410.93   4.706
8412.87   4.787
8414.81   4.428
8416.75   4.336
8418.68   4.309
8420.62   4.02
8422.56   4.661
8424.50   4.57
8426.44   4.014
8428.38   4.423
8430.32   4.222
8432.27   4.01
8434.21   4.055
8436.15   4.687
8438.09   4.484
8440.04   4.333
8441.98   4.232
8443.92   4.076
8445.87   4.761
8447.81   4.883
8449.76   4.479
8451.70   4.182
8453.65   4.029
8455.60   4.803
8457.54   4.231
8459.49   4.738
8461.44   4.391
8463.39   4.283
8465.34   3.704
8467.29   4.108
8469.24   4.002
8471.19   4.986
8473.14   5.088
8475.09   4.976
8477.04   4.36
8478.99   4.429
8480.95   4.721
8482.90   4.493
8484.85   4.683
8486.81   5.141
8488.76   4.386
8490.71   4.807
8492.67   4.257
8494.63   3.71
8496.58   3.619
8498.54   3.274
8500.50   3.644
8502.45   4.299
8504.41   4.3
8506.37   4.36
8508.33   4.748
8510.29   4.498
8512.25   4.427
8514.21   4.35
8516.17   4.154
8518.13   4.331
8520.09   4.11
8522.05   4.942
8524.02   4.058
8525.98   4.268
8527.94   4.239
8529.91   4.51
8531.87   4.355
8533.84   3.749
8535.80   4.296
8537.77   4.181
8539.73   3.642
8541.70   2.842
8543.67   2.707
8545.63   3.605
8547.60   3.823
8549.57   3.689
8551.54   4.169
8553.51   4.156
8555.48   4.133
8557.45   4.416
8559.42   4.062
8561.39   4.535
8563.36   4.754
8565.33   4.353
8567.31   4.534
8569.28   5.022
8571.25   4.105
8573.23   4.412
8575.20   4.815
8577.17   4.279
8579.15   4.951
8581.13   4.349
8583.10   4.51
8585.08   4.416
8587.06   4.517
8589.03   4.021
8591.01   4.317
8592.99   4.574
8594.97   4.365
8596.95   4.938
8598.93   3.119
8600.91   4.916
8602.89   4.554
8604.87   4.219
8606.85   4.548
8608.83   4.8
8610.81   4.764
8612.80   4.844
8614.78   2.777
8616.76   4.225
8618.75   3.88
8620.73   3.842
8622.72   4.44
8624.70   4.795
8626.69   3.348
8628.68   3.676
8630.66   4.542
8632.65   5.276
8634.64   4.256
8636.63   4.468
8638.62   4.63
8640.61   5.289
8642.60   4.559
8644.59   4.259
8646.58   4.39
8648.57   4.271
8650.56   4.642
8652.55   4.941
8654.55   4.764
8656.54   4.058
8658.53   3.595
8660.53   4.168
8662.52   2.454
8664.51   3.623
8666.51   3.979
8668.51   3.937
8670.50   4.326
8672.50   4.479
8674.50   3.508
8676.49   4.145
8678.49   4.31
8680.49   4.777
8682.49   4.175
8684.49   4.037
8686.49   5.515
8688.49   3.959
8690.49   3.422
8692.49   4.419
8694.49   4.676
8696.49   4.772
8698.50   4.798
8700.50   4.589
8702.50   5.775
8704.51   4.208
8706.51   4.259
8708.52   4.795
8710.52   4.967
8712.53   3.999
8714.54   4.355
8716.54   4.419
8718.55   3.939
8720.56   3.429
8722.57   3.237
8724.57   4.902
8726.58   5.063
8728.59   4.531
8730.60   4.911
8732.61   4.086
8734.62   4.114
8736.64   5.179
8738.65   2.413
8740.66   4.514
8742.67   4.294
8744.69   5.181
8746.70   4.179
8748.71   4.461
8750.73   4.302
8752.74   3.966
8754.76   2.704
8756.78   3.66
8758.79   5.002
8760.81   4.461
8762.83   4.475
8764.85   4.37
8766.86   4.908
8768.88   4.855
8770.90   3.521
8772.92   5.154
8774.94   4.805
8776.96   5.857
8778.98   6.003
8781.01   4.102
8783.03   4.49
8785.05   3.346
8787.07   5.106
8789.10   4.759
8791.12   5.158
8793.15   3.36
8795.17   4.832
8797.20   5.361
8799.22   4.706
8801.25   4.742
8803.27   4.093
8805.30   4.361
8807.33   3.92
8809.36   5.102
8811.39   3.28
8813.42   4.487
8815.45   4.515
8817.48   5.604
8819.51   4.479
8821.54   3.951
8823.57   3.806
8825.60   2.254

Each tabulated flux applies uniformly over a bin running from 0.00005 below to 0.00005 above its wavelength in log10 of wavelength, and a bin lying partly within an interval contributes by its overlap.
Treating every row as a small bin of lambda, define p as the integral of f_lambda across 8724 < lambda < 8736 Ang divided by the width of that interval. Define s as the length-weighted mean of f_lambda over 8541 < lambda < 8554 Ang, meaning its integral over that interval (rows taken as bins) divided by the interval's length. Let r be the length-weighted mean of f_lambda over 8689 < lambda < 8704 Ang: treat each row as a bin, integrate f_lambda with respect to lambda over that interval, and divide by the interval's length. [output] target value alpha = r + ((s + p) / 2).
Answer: 8.7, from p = 4.60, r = 4.6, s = 3.56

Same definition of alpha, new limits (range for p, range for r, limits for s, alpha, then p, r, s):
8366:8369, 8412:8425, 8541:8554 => 8.3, 4.25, 4.4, 3.56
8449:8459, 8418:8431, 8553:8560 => 8.6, 4.36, 4.3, 4.20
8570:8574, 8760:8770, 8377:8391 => 9.0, 4.30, 4.6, 4.51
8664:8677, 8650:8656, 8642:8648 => 8.9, 4.01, 4.7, 4.38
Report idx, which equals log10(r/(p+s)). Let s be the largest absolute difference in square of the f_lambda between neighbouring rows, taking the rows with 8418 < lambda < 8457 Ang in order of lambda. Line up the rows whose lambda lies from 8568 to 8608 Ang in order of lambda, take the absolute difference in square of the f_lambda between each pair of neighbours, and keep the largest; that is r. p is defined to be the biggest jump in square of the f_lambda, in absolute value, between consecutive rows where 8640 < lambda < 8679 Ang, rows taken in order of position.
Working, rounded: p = 11.4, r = 15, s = 6.8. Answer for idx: -0.09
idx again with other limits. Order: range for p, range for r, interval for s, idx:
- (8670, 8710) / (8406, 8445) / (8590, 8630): -0.75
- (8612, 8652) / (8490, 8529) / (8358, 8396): -0.45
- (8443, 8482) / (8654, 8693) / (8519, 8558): -0.06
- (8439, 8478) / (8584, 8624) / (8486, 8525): -0.03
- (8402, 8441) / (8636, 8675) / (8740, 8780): -0.24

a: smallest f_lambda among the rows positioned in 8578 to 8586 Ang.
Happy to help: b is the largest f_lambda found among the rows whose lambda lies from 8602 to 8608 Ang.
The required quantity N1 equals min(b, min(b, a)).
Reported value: 4.35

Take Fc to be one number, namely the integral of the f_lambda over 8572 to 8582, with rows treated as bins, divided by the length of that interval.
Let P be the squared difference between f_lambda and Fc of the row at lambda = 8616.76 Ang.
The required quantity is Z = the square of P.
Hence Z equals 0.011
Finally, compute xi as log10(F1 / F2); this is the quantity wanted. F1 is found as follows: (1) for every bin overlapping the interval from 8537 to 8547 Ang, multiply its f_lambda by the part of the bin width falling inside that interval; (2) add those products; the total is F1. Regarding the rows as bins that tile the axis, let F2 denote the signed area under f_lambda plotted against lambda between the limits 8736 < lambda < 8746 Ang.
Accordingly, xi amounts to -0.10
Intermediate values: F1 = 34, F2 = 43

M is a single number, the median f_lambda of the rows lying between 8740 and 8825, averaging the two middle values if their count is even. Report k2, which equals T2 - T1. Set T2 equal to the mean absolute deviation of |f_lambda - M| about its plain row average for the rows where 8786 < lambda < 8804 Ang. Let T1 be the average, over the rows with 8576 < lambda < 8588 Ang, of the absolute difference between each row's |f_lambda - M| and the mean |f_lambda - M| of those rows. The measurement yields 0.14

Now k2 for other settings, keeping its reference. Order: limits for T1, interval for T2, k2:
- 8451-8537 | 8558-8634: 0.06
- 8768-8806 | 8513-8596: -0.11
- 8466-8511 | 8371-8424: -0.16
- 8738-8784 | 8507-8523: -0.32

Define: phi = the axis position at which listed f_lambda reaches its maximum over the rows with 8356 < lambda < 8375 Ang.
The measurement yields 8358.81 Ang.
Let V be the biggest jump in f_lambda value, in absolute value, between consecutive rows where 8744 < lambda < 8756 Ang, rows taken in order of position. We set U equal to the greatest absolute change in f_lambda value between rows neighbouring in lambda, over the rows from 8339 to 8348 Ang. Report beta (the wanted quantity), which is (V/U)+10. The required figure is 11.7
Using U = 0.7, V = 1.3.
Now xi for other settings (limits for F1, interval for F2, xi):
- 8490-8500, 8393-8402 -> -0.03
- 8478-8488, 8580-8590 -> 0.03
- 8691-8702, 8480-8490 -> 0.04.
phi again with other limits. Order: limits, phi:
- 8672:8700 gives 8686.49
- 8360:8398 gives 8387.73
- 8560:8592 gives 8569.28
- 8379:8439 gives 8387.73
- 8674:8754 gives 8702.50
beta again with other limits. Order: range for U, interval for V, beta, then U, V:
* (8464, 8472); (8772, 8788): 11.9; 1.0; 1.9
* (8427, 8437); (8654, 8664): 12.7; 0.6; 1.7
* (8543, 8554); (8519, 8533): 11.0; 0.9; 0.9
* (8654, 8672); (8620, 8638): 10.8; 1.7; 1.4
